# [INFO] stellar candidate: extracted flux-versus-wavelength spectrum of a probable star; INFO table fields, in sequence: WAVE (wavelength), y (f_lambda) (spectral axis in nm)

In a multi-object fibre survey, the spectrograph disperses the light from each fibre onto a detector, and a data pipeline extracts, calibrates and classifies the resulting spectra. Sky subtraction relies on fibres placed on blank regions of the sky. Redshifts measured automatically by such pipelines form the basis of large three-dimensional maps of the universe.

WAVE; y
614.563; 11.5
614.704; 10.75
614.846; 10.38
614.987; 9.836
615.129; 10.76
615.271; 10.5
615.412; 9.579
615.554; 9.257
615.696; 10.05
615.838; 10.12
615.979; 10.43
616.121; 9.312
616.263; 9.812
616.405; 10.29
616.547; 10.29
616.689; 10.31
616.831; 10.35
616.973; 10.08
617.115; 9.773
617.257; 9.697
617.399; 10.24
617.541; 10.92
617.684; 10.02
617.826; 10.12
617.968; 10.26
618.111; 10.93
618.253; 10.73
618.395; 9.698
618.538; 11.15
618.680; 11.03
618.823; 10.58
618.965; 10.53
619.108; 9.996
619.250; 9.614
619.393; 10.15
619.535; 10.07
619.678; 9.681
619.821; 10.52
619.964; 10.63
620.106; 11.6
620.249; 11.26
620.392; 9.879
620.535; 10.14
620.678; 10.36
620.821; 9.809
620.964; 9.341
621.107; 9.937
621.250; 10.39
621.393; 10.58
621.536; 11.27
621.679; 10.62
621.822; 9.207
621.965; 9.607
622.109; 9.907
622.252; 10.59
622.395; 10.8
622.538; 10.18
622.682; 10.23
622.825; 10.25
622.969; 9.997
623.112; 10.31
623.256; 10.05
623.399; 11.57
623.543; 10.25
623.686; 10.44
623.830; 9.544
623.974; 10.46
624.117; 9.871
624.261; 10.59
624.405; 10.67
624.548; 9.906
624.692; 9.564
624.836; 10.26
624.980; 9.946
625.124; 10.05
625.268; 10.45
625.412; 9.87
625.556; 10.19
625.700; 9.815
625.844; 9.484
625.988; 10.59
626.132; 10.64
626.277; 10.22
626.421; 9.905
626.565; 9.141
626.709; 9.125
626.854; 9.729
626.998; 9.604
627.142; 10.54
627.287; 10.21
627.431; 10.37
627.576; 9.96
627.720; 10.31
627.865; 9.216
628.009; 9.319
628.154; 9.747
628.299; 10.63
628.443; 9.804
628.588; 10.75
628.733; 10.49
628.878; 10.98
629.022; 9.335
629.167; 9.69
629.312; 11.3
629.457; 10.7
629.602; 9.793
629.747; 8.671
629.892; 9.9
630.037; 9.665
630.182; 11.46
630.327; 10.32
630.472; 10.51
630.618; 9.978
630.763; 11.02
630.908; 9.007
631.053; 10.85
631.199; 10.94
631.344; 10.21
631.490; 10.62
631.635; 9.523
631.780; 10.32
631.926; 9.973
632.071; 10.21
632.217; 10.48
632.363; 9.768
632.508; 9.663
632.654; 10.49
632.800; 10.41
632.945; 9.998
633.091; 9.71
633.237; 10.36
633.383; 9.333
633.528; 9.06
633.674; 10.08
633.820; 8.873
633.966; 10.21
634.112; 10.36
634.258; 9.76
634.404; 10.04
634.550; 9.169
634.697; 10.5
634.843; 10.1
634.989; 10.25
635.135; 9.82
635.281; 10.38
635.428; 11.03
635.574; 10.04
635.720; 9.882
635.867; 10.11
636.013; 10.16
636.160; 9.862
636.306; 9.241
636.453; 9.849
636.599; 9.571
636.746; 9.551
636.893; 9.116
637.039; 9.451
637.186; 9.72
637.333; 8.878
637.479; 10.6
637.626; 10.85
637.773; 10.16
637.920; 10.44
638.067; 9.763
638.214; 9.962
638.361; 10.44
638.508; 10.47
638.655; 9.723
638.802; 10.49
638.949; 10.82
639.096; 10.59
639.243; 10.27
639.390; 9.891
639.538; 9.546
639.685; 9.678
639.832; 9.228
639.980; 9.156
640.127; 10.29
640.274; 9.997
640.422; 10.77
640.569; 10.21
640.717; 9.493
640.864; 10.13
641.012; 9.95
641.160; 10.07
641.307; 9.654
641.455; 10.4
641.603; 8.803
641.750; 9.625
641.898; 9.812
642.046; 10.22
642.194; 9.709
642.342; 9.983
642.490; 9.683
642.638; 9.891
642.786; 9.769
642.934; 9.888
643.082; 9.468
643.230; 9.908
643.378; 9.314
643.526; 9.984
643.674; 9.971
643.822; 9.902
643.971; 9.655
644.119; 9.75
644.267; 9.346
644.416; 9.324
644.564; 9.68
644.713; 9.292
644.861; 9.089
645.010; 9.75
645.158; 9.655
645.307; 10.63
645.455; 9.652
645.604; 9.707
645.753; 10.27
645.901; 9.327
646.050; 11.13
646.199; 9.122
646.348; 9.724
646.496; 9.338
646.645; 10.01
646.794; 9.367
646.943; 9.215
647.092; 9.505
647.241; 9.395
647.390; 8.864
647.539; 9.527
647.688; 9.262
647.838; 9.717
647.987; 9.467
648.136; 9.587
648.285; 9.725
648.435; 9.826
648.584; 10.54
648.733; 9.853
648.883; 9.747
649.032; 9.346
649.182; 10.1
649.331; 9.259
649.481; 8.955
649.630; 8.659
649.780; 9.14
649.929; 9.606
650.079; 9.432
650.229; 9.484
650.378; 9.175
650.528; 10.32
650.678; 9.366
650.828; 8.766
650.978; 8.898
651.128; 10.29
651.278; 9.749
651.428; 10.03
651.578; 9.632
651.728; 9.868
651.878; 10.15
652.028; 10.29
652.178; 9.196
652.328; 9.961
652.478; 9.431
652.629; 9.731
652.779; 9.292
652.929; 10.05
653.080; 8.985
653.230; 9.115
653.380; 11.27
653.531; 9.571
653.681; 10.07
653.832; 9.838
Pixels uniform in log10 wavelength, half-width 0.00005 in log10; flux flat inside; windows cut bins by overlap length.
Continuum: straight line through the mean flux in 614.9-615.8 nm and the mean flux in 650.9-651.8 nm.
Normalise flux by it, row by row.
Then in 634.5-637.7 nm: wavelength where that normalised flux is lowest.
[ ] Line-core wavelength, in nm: 637.333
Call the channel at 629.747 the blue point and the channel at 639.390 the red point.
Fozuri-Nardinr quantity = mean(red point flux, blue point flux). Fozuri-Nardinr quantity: 9.3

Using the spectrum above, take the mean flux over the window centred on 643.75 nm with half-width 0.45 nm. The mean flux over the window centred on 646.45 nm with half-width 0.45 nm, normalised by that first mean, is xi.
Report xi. 1.00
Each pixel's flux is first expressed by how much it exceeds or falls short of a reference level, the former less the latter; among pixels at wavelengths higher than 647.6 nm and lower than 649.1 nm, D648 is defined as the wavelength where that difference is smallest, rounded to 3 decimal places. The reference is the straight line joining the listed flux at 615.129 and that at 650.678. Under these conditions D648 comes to 647.688 nm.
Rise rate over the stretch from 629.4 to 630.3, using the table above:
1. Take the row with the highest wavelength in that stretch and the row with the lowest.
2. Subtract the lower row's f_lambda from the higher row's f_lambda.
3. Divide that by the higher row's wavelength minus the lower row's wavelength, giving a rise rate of 1.0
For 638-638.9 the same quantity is 1.0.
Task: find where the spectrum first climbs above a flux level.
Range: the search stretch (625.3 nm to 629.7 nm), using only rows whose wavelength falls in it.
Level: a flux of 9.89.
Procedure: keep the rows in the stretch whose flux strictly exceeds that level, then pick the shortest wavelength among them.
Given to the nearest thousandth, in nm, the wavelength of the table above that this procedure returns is 625.556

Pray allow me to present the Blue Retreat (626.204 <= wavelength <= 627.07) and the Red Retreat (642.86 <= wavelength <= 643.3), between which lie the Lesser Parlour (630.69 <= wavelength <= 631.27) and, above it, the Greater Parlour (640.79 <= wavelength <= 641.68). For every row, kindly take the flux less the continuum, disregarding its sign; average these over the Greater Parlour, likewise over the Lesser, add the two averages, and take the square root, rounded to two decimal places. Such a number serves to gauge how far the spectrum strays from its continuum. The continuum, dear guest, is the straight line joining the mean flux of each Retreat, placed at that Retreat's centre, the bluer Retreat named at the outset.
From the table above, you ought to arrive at 1.25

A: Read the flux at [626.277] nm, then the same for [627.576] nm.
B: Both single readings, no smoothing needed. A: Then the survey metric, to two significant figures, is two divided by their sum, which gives 0.099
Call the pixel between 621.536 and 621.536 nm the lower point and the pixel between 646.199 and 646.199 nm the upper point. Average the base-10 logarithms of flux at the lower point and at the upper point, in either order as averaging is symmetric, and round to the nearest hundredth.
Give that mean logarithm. 1.01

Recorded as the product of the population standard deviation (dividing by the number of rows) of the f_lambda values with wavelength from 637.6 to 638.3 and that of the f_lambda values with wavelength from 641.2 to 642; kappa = 0.19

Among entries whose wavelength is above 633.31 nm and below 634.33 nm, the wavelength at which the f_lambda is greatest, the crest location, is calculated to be 634.112 nm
